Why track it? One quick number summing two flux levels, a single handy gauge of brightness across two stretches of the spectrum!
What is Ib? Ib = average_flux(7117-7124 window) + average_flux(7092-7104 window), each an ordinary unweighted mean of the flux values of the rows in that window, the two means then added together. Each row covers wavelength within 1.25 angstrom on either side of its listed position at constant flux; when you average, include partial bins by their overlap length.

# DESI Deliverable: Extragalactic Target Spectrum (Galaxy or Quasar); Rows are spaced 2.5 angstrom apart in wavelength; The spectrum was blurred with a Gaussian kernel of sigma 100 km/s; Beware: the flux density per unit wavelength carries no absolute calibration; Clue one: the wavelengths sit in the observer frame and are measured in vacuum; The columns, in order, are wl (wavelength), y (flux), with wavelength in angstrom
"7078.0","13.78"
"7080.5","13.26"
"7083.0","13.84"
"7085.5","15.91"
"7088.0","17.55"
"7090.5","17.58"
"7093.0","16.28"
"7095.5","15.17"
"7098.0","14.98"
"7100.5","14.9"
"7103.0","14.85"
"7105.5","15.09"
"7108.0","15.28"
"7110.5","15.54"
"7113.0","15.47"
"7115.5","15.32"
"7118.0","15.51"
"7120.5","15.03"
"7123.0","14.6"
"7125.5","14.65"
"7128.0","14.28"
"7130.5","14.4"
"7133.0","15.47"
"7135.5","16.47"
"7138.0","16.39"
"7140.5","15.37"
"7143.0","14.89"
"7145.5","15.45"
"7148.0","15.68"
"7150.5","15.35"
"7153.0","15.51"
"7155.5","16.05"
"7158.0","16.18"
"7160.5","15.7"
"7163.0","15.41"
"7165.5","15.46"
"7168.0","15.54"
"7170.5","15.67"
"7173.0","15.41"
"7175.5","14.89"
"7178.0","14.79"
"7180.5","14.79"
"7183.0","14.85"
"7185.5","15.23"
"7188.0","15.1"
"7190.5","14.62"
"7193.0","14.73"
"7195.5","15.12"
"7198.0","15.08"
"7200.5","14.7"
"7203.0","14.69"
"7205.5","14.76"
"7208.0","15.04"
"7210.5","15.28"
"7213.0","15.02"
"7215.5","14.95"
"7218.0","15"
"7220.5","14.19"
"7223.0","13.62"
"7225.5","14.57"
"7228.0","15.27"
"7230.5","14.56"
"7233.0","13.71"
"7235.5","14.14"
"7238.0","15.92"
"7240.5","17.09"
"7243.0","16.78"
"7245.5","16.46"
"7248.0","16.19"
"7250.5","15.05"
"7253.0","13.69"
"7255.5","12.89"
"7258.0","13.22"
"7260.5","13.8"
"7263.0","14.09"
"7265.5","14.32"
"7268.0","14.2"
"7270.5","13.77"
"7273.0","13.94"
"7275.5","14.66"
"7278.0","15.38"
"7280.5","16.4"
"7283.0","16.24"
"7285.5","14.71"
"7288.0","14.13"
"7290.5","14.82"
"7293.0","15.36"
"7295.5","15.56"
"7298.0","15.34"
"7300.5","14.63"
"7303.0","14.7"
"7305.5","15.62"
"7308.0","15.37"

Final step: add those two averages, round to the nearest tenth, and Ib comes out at 30.3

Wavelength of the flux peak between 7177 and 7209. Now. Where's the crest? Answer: 7185.5 angstrom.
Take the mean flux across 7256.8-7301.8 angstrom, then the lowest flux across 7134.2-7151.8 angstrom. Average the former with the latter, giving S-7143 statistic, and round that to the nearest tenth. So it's 14.8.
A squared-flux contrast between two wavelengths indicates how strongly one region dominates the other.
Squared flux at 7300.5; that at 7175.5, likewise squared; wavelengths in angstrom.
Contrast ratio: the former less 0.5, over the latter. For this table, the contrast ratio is 0.96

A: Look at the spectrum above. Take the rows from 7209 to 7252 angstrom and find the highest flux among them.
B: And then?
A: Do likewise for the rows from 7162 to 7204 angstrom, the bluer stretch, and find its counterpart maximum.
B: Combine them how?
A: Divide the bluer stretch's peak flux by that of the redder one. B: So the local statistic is 0.92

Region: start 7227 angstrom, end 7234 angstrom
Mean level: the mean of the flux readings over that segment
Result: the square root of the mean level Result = 3.81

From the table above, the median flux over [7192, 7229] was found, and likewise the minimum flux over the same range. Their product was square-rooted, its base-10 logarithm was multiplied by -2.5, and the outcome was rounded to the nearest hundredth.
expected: -2.89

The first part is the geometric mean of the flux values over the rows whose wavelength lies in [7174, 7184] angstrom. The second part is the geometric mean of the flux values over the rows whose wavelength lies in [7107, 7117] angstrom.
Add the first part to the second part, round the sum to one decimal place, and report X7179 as 30.2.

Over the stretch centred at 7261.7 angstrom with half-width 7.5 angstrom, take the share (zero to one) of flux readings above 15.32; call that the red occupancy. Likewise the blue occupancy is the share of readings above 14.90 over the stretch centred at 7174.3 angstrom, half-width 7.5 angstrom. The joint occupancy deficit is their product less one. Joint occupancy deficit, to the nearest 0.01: -1.00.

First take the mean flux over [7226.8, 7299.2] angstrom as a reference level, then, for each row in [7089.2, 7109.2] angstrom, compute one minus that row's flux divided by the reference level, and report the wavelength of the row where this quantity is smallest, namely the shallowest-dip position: 7090.5 angstrom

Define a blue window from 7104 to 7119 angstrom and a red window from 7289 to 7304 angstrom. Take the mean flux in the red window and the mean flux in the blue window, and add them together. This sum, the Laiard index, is 30.4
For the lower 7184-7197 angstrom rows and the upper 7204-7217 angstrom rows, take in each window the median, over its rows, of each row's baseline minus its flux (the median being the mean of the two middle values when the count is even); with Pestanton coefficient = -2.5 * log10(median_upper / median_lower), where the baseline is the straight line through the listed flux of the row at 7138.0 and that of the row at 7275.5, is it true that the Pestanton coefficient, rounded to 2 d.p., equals 0.38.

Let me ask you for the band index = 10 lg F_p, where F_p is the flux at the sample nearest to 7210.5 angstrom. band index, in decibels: 11.8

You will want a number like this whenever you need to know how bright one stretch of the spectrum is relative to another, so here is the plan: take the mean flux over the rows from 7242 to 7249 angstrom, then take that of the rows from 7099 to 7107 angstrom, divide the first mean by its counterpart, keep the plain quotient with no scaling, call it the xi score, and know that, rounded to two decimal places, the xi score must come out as 1.10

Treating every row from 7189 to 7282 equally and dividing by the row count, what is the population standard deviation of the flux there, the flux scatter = 1.0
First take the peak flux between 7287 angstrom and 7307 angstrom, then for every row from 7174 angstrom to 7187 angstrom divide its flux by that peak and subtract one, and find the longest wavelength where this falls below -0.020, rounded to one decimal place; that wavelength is 7185.5 angstrom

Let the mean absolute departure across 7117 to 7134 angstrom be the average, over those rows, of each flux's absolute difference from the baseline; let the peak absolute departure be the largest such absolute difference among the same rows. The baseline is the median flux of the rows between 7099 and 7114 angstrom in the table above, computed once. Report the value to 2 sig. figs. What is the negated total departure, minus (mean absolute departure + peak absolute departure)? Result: -1.4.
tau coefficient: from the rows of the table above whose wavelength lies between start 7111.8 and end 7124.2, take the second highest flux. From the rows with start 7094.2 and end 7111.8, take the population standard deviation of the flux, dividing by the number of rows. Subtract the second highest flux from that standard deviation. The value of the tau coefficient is -15.2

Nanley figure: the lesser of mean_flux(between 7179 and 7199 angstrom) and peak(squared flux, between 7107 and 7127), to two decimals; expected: 14.94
